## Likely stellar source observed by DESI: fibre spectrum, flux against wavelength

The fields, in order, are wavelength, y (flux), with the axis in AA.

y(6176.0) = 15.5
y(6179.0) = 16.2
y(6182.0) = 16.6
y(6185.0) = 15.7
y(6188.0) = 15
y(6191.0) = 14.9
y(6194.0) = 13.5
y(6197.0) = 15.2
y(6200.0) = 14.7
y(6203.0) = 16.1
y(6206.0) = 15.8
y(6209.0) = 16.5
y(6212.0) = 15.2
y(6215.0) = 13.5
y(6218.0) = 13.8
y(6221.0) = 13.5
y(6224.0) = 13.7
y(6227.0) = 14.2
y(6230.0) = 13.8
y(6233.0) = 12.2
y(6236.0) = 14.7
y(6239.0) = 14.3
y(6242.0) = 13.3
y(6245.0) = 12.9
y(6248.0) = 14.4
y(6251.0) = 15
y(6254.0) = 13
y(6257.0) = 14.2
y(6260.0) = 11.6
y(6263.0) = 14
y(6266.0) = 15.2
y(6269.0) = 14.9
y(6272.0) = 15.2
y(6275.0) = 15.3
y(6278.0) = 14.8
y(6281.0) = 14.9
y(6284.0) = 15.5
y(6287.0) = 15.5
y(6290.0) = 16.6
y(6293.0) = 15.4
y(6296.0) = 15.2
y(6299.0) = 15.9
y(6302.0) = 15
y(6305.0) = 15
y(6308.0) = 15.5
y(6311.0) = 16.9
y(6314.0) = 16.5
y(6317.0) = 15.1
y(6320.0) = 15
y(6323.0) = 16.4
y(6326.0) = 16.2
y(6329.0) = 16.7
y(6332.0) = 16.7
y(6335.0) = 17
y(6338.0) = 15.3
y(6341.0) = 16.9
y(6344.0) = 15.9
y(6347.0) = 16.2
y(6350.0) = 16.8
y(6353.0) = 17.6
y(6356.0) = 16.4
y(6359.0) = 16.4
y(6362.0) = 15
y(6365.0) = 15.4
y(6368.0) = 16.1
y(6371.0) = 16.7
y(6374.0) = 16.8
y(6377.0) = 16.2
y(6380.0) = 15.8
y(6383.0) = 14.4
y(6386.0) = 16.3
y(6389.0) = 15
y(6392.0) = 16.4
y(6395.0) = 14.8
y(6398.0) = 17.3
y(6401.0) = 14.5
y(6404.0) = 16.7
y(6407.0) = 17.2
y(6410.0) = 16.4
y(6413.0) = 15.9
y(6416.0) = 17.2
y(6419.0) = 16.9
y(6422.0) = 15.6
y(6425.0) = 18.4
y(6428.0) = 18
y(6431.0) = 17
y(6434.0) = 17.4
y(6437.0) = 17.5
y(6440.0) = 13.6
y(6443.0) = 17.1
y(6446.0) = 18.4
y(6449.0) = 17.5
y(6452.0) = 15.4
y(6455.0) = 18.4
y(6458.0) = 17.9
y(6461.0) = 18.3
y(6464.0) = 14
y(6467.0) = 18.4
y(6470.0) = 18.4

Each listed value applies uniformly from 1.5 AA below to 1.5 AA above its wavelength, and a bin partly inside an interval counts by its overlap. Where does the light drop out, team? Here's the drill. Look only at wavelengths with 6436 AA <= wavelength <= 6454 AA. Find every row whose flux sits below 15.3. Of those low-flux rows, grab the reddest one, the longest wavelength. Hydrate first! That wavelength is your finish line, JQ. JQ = 6440.0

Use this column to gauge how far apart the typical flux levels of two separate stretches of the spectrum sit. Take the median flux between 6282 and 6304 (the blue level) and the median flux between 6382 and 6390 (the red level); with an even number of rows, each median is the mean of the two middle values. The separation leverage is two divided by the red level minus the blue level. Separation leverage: -4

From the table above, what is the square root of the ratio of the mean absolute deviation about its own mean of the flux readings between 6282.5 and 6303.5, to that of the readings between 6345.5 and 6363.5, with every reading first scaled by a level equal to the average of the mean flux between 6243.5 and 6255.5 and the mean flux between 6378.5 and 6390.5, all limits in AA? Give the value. 0.84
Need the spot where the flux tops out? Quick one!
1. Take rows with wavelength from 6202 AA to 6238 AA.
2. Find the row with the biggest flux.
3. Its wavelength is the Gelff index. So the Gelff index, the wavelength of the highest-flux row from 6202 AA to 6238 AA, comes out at 6209.0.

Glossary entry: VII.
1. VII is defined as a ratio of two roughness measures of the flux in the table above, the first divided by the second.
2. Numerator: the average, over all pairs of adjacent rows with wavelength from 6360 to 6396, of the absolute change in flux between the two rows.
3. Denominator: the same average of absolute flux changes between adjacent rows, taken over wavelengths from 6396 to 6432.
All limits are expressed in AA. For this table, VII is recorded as 0.7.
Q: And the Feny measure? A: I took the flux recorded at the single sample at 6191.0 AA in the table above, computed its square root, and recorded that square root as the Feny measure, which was 3.86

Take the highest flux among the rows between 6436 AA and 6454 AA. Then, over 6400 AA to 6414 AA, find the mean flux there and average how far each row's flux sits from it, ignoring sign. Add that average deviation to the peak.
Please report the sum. 19.2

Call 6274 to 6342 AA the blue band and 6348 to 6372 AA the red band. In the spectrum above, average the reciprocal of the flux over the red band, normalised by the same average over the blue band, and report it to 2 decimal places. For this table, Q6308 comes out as 0.97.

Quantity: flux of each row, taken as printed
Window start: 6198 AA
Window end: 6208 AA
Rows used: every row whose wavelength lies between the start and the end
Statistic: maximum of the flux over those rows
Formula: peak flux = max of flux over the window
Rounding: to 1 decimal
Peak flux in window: 16.1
